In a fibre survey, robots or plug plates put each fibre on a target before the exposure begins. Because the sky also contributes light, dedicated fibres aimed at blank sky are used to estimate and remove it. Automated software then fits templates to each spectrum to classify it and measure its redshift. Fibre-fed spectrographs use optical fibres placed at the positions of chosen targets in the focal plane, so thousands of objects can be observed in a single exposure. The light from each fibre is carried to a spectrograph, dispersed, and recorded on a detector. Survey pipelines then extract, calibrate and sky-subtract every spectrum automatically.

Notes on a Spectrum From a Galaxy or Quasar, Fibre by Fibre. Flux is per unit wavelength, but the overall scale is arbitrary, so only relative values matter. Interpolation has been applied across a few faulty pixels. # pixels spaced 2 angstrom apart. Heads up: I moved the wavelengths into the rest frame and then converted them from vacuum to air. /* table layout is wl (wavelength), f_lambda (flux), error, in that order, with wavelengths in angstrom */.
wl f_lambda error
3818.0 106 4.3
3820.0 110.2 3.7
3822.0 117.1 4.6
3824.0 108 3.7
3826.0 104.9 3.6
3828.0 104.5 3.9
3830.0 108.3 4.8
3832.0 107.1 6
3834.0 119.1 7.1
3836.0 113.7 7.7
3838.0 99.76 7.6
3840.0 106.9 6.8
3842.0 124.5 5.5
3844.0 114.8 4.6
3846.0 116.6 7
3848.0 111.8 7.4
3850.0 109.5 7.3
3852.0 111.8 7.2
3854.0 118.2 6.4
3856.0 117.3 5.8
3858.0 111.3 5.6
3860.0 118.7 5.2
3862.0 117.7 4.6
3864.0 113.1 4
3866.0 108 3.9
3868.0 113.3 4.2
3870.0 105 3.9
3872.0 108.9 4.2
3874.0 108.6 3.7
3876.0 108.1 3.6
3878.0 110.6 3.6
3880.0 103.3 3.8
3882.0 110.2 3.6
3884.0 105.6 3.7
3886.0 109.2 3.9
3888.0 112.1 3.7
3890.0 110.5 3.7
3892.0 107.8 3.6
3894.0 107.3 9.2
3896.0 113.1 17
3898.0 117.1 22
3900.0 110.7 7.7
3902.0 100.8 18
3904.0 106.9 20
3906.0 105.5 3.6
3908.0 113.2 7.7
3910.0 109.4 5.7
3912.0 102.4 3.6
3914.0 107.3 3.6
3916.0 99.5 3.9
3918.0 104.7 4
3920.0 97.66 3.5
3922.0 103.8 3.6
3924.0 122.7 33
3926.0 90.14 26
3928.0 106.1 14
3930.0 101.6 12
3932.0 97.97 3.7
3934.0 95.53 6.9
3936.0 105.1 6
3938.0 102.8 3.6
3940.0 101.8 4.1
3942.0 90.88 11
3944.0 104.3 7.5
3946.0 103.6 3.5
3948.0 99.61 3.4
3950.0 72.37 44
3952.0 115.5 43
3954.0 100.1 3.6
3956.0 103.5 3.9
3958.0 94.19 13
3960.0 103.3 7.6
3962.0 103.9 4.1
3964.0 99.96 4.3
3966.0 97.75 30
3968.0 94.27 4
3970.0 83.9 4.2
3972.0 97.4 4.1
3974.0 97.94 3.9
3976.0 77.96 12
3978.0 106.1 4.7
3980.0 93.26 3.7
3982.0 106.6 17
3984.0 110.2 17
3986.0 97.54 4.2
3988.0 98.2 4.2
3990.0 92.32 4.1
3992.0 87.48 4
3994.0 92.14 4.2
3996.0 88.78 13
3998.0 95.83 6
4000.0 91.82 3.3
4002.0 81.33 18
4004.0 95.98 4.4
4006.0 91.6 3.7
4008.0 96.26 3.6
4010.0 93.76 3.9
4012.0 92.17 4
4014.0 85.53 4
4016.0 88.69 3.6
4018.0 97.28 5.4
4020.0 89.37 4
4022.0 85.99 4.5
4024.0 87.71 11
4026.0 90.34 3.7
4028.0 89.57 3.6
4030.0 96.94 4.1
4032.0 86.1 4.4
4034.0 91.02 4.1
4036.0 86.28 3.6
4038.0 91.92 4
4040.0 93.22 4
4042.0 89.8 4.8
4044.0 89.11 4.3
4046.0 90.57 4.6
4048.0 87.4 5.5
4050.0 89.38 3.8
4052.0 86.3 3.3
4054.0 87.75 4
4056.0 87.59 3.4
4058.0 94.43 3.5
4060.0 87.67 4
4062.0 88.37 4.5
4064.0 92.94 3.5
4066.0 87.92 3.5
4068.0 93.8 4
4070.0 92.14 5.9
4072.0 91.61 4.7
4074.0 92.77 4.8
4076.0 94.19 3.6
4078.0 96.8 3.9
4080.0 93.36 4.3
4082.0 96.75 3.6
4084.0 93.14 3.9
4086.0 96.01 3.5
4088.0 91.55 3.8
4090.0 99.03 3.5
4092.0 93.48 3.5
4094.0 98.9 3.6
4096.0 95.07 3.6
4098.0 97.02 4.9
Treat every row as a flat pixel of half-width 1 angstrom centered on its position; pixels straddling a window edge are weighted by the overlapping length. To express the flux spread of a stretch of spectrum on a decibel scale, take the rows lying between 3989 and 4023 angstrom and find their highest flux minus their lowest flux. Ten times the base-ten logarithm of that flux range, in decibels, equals 12.0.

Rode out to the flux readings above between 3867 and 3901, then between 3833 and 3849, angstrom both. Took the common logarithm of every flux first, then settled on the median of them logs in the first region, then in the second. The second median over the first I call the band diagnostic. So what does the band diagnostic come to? 1.010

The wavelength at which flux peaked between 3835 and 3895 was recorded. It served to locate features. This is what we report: 3842.0 angstrom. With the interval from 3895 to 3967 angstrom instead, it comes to 3924.0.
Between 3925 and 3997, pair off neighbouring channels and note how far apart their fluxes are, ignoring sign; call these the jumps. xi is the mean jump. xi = 9.2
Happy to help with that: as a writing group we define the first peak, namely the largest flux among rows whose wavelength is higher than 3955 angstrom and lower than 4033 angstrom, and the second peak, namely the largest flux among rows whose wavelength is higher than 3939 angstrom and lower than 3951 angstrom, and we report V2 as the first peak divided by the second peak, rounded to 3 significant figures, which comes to 1.06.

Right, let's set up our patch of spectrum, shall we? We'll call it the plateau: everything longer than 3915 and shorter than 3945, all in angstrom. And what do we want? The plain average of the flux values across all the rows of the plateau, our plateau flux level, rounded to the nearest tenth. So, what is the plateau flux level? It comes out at 101.6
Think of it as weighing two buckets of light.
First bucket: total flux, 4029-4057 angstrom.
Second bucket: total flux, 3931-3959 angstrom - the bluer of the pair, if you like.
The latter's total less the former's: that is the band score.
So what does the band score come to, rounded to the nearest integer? 134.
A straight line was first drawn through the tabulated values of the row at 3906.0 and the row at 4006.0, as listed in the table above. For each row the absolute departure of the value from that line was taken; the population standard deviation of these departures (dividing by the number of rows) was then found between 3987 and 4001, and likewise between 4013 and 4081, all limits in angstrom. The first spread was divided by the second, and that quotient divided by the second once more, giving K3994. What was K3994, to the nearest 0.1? 0.1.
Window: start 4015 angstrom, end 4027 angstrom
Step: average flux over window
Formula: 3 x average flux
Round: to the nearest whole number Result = 270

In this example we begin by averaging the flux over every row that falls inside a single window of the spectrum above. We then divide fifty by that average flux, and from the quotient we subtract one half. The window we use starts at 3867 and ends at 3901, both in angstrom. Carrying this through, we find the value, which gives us -0.04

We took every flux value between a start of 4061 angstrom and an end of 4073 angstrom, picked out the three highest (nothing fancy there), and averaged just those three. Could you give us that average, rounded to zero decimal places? 93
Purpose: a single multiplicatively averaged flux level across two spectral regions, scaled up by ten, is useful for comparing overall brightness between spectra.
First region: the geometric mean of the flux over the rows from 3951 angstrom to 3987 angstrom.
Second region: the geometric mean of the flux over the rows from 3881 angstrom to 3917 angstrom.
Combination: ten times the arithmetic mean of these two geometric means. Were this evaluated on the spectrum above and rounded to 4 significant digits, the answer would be 1034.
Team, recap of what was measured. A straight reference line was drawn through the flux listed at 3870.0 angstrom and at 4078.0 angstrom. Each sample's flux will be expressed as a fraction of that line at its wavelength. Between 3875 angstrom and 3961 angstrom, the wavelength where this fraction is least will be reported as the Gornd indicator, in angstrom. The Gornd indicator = 3950.0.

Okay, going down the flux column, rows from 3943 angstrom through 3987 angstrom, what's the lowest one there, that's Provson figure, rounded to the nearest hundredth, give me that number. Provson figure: 72.37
